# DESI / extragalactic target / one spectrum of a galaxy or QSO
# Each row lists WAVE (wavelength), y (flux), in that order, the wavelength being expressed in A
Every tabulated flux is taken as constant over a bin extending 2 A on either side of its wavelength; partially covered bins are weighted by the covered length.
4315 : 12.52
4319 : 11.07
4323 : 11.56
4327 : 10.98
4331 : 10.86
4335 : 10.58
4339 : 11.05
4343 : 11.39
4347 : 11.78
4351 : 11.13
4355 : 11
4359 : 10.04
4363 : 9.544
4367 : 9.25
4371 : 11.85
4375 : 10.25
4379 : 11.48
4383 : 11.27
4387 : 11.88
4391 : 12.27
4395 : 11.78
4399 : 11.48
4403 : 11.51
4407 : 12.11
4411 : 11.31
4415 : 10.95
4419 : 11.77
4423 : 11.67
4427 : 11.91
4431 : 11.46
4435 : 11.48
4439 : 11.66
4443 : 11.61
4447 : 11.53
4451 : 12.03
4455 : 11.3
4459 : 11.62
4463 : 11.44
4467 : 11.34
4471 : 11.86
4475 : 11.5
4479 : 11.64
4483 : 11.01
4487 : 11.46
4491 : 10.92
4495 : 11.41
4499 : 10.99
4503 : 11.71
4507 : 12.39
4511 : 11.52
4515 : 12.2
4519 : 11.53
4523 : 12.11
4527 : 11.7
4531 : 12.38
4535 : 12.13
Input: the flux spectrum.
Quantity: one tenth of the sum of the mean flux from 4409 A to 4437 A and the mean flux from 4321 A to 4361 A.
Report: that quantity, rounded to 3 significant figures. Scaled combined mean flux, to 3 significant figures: 2.25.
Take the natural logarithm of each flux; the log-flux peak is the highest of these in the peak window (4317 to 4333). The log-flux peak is 2.45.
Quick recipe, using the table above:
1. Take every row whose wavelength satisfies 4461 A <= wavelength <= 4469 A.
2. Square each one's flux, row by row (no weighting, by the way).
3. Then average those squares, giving 129.7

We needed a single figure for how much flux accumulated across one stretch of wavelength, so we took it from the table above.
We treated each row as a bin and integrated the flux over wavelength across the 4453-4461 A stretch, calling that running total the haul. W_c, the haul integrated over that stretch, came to 91.7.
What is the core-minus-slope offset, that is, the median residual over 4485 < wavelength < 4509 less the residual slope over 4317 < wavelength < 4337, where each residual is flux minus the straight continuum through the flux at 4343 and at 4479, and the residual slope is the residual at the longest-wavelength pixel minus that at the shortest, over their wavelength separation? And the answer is -0.19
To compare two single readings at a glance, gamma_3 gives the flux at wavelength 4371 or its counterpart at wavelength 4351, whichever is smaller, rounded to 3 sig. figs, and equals 11.1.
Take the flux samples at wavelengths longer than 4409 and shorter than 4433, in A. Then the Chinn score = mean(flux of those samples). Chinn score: 11.5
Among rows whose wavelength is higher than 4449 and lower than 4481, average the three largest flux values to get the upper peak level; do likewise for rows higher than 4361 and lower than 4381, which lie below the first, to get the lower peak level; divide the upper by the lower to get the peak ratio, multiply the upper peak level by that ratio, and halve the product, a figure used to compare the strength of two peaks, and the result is 6.27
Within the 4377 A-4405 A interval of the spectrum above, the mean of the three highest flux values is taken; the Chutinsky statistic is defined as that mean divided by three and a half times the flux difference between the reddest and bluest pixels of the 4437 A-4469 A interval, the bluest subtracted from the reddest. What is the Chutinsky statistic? -11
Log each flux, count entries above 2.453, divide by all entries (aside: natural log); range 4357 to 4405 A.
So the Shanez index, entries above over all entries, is 0.33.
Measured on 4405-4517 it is 0.39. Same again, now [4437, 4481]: 0.36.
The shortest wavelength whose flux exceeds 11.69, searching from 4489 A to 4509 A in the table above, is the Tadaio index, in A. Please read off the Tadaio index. 4503 A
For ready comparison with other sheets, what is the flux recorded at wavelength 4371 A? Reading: 11.85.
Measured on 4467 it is 11.34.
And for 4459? 11.62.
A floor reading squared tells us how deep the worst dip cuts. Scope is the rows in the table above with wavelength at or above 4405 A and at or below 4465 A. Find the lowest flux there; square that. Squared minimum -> 120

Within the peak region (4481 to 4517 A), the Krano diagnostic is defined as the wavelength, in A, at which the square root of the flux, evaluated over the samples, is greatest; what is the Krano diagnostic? 4507 A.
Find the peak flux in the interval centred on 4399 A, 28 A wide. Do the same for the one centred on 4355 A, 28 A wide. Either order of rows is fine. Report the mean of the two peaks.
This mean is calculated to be 12.0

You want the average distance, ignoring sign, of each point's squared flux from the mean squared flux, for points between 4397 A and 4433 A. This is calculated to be 6.0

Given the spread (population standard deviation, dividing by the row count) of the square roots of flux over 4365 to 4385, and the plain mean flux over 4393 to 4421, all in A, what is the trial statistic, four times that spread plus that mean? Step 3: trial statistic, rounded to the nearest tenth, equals 12.1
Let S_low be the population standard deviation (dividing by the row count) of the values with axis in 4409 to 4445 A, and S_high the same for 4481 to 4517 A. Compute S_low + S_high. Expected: 0.8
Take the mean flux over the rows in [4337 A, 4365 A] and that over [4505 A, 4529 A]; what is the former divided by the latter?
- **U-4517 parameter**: 0.91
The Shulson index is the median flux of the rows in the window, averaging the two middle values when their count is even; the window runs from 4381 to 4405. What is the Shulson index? 11.6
